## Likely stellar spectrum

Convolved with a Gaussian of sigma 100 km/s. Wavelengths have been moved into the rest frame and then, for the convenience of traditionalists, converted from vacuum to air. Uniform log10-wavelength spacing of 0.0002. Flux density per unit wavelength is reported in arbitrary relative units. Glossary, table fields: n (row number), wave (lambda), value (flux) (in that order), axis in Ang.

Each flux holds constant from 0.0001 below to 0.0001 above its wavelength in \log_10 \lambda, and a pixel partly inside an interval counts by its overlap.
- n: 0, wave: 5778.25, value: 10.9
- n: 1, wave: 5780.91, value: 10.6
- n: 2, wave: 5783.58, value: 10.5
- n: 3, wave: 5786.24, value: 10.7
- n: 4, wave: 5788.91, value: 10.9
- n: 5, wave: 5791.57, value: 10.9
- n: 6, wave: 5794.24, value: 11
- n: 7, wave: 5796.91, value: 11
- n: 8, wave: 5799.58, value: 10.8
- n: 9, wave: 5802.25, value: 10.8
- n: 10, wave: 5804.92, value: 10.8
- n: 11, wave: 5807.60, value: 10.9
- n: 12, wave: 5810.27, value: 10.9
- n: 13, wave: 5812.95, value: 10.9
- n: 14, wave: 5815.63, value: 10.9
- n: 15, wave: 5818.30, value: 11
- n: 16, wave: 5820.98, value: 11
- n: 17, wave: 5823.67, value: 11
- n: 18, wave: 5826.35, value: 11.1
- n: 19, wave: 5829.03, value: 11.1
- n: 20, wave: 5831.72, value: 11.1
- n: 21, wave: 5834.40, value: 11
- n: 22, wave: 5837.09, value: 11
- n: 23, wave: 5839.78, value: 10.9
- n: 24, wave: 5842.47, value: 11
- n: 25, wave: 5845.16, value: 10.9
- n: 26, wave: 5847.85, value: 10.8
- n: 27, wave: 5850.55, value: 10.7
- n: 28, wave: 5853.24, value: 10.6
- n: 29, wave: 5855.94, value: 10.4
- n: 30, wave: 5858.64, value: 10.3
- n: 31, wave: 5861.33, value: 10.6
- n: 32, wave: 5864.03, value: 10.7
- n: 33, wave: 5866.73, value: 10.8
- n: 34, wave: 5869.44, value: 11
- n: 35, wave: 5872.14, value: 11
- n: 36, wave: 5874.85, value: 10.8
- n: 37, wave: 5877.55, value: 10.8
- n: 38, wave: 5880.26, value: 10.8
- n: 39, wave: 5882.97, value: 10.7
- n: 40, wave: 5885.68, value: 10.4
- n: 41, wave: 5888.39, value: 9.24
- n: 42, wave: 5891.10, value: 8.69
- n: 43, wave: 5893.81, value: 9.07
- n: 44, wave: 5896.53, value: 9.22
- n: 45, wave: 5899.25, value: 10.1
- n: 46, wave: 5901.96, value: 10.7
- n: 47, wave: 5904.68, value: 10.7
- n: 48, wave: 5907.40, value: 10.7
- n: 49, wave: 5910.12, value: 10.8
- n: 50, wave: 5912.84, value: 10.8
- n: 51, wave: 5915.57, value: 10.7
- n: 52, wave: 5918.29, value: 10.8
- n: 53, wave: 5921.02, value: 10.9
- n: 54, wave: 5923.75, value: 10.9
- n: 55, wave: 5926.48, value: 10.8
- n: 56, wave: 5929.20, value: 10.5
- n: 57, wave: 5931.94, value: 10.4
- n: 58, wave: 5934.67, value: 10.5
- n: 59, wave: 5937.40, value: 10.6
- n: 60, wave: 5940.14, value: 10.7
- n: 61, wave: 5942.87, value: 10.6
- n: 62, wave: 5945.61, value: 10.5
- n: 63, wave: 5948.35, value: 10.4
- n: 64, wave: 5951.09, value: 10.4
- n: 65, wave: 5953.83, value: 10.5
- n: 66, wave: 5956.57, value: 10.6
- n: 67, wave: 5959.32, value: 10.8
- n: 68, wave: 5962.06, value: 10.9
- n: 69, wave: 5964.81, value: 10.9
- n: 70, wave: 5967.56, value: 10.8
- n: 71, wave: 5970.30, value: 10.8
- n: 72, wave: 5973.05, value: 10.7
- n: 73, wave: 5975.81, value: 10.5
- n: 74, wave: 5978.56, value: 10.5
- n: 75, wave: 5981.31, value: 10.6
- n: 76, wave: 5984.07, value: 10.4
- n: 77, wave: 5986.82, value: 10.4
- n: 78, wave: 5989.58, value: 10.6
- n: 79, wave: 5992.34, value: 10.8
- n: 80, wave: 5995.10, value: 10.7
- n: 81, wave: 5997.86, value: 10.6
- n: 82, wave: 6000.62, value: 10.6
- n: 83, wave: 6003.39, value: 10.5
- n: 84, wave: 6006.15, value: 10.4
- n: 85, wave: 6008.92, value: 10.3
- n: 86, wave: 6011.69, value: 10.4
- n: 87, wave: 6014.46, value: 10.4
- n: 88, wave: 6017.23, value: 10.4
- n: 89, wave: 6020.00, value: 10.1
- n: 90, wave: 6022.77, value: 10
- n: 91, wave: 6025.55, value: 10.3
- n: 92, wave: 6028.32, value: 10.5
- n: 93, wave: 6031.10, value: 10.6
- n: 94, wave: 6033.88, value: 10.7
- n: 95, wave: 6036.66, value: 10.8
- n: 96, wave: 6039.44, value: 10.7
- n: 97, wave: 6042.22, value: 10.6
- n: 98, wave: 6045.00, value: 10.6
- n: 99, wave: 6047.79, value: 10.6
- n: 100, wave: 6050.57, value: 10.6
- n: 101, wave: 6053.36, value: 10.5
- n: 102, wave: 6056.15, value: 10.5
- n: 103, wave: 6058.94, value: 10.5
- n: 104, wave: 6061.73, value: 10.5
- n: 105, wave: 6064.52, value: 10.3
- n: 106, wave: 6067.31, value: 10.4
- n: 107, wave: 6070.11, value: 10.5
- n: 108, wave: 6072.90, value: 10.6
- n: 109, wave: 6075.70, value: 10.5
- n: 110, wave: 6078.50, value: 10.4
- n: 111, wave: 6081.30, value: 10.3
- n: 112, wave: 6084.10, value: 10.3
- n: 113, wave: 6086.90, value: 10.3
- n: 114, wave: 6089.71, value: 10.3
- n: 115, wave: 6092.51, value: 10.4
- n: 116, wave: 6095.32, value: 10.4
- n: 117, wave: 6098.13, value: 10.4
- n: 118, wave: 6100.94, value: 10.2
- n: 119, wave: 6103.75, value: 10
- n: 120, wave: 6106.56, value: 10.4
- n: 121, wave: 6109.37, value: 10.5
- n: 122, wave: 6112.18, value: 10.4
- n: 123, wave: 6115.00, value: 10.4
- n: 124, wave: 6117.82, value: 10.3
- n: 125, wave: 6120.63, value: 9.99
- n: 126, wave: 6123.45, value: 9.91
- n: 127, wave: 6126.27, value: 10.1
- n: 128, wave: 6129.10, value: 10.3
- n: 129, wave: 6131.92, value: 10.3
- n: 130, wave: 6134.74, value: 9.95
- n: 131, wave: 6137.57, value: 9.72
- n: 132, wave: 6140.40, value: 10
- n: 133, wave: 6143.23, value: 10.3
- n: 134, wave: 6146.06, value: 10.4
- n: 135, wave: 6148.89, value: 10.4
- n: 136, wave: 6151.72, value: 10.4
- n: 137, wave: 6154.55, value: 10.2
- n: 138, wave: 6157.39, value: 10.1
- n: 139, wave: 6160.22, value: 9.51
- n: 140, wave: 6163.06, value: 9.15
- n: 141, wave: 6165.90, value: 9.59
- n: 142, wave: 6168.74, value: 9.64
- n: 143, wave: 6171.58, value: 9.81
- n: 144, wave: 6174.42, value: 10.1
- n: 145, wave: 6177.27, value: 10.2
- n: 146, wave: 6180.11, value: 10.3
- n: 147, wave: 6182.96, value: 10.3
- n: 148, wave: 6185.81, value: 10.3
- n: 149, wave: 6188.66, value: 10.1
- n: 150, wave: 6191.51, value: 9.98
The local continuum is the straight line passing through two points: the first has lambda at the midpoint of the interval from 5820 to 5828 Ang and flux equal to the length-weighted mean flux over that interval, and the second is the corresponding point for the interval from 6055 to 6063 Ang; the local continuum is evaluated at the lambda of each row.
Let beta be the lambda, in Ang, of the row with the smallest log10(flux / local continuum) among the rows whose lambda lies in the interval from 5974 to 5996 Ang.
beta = 5984.07 Ang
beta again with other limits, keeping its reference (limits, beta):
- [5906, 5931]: 5929.20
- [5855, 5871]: 5858.64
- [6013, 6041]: 6022.77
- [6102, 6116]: 6103.75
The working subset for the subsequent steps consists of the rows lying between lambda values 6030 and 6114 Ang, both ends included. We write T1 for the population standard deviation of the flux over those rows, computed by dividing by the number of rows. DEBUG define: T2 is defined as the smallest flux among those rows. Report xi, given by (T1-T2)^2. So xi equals 97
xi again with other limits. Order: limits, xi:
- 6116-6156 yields 90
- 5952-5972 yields 107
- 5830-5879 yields 102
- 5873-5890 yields 75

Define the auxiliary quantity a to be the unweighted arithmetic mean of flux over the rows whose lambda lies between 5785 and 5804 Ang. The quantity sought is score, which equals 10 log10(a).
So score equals 10.4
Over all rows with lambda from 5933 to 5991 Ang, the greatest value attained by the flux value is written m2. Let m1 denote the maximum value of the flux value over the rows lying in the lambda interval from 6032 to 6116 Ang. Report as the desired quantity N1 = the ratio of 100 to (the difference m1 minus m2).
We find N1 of -1000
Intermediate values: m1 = 10.8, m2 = 10.9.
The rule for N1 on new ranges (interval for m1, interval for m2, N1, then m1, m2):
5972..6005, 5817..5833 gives -333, 10.8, 11.1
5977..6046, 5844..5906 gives -500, 10.8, 11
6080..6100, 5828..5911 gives -143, 10.4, 11.1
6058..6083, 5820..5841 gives -200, 10.6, 11.1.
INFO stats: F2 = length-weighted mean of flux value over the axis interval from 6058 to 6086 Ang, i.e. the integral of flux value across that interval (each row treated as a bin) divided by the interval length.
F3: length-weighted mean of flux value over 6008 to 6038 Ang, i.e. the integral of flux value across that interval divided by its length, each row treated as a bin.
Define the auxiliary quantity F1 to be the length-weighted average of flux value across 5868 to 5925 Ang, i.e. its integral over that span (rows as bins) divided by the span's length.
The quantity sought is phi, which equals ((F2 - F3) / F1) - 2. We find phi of -1.998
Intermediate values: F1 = 10.4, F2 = 10.4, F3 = 10.4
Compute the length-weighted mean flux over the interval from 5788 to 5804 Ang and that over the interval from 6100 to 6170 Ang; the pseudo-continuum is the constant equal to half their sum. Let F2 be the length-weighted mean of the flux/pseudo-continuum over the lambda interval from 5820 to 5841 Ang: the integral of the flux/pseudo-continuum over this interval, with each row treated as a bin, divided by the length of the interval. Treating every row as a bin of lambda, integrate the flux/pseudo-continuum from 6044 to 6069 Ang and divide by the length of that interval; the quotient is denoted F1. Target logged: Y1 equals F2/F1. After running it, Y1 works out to 1.050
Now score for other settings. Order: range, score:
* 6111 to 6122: 10.1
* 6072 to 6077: 10.2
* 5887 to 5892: 9.5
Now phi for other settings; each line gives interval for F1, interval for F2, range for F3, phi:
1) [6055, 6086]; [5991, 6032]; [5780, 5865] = -2.039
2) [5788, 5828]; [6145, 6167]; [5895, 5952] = -2.054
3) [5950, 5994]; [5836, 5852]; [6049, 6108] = -1.955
